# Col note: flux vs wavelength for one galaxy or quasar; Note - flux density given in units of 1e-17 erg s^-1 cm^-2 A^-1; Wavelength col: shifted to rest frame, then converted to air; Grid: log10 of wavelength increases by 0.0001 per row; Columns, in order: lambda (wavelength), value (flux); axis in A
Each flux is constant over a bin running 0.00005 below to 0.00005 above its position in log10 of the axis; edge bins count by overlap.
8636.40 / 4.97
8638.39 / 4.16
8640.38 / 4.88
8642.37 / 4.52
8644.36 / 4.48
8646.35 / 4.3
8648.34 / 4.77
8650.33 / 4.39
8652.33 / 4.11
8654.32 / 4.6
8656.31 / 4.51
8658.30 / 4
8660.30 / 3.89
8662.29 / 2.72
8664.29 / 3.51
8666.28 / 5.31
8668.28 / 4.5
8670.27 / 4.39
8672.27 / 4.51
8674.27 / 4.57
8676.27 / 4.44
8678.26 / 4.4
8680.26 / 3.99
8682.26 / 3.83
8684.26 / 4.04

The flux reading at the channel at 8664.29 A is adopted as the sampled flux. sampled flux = 3.51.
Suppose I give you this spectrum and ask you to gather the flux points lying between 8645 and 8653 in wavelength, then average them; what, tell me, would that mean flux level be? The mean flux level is 4.4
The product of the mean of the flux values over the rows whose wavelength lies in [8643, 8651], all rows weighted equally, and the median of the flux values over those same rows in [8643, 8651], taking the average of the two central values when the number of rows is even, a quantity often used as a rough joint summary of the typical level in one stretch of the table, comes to 19.9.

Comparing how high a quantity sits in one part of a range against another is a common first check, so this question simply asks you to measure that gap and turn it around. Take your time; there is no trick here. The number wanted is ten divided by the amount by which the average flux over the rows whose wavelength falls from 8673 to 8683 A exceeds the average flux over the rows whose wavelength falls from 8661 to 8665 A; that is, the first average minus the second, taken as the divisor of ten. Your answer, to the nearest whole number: 9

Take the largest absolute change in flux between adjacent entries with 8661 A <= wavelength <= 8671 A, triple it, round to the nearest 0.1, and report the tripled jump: 5.4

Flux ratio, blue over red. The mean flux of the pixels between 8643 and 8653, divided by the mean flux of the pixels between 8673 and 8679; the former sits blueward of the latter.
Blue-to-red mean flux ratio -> 0.99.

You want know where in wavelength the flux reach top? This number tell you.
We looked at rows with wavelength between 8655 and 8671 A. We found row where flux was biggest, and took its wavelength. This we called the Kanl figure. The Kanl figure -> 8666.28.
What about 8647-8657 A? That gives 8648.34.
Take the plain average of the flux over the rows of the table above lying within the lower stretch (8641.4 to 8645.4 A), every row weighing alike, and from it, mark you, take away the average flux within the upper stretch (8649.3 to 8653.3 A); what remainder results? 0.25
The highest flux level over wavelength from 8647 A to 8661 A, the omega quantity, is 4.77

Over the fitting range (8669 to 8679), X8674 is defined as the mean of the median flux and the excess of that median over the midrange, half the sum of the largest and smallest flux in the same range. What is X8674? 2.20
